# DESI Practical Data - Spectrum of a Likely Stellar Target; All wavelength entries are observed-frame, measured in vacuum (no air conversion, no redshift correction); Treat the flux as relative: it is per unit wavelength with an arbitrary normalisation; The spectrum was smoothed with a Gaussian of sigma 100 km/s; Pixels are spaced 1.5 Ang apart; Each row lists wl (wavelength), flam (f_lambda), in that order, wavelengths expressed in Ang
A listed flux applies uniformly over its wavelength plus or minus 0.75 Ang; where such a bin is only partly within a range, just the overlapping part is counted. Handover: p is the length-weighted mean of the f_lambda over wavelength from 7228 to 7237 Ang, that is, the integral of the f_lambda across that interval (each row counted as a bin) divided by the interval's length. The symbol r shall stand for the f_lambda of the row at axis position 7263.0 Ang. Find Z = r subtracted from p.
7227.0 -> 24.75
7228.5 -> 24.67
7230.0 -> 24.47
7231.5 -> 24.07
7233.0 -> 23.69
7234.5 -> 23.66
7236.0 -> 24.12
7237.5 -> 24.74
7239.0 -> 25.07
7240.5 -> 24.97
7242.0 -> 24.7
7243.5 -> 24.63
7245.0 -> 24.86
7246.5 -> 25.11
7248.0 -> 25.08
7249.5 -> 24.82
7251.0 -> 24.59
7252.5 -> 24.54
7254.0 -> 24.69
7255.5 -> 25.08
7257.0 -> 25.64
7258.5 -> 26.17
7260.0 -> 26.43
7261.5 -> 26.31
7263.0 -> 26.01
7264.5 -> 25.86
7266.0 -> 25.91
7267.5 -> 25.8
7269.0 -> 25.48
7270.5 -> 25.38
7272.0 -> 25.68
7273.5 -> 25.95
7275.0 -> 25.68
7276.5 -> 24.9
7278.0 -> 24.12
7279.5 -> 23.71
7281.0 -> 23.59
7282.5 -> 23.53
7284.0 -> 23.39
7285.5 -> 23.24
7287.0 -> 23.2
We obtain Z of -1.9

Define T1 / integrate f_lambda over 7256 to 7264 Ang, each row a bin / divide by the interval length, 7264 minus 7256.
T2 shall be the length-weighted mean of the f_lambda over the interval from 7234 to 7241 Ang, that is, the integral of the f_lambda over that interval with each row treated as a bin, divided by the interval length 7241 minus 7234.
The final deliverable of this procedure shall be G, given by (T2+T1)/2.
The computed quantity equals 25.3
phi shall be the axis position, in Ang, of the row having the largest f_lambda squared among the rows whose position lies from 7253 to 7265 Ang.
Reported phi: 7260.0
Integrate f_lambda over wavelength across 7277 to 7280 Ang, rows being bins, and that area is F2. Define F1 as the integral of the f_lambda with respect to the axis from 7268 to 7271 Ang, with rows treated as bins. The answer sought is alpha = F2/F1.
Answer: 0.94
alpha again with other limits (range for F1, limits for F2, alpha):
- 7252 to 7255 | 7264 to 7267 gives 1.05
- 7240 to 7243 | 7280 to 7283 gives 0.95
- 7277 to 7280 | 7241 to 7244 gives 1.03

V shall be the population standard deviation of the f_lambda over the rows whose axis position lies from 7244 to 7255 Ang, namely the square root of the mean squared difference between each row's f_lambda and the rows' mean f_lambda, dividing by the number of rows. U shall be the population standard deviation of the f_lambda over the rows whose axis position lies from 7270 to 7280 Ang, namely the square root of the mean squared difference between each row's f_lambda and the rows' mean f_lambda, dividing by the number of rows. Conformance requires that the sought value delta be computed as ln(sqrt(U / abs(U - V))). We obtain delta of 0.2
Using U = 0.79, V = 0.207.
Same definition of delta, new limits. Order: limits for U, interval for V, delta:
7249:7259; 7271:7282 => 0.2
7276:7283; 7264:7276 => 0.2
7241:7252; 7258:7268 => 0.9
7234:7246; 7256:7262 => 0.6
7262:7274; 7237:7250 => 0.8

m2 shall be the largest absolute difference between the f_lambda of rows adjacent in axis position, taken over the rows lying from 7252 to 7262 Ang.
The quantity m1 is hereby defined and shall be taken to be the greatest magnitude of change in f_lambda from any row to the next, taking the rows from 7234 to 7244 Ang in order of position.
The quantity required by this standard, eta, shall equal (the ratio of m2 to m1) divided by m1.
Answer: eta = 1.5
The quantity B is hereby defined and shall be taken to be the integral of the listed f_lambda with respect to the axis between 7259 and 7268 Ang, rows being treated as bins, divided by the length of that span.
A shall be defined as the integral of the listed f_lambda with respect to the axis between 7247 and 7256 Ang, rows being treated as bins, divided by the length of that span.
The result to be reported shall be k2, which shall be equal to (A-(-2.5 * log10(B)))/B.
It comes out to 1.09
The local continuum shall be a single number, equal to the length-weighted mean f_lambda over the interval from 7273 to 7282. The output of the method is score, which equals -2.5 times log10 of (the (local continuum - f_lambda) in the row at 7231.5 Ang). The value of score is 0.71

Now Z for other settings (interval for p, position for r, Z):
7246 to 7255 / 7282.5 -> 1.3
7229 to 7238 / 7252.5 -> -0.4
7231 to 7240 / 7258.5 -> -1.9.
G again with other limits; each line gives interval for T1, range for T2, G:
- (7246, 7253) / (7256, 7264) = 25.5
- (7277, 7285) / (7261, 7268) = 24.8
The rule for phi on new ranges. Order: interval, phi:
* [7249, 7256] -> 7255.5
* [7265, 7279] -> 7273.5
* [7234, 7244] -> 7239.0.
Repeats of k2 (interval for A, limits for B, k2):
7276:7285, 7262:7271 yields 1.06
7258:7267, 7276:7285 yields 1.24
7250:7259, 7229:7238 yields 1.18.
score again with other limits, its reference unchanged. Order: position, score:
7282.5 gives -0.06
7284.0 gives -0.20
